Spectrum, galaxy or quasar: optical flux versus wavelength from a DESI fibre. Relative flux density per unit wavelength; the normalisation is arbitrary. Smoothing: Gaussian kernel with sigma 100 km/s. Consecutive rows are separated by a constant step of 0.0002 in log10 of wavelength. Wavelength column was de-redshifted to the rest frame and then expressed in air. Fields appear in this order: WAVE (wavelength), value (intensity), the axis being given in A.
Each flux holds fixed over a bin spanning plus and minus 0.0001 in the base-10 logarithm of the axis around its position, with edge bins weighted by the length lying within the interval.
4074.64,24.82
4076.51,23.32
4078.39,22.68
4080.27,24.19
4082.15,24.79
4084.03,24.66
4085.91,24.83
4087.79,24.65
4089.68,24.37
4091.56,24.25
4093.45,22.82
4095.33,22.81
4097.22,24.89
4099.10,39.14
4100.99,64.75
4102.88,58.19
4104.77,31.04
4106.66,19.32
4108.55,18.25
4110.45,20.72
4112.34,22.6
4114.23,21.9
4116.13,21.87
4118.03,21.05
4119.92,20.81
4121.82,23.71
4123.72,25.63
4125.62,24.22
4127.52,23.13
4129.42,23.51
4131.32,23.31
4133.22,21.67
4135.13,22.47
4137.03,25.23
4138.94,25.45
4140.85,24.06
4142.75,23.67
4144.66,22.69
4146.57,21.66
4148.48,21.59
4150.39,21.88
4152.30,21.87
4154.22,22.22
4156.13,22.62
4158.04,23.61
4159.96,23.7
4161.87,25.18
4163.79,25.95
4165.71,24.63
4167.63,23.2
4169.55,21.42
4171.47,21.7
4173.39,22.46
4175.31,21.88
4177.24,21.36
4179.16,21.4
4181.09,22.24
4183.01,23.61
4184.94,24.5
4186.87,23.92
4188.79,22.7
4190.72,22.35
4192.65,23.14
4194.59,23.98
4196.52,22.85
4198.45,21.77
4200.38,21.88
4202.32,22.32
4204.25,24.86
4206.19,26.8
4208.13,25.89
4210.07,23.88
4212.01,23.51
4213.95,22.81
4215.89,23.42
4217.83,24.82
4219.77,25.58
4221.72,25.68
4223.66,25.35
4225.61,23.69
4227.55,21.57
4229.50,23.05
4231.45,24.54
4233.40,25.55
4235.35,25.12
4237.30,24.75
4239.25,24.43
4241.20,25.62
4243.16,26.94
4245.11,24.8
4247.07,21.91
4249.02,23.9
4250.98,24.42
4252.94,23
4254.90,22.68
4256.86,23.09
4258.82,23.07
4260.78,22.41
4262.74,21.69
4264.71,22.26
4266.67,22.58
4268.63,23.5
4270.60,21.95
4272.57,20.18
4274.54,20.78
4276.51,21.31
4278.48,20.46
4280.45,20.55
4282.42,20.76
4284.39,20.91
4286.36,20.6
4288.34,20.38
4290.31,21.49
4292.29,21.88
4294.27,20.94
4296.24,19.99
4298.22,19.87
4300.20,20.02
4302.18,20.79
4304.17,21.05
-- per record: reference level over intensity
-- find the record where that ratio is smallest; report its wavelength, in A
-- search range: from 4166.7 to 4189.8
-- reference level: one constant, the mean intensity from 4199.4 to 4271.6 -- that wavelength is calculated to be 4184.94 A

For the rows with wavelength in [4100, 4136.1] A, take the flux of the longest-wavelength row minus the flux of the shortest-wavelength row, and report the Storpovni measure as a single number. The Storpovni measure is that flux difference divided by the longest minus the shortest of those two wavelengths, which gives -1.24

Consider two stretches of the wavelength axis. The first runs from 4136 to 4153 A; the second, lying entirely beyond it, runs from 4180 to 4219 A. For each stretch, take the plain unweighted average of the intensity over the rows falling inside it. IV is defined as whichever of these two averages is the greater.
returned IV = 23.6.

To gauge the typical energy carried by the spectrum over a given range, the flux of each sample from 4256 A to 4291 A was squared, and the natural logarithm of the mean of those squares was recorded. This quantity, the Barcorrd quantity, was 6.14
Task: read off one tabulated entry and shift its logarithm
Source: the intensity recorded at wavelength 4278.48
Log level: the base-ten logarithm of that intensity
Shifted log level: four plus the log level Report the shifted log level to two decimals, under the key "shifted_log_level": 5.31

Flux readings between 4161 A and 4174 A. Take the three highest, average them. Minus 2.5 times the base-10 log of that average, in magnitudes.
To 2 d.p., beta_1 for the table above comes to -3.51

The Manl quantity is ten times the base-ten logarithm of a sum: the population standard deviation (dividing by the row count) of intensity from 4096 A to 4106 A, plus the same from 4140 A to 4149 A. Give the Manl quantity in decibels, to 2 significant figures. 12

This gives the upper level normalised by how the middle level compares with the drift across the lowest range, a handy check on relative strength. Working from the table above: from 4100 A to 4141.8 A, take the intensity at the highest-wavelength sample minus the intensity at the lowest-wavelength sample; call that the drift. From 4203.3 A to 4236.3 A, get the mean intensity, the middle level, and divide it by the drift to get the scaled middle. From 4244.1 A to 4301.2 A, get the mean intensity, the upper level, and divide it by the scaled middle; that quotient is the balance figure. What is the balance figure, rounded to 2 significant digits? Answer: -36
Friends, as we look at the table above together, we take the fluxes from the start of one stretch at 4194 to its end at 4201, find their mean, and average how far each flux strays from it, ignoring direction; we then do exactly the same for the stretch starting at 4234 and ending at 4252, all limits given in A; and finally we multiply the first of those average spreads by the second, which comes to 0.70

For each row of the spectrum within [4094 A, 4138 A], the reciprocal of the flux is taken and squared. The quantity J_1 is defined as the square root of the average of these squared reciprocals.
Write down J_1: 0.0421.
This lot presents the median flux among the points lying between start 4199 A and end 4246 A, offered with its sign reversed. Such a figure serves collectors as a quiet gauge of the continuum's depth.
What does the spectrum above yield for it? -24.8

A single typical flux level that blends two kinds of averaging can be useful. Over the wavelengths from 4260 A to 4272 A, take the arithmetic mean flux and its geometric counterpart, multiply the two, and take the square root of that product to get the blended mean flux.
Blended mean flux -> 22.4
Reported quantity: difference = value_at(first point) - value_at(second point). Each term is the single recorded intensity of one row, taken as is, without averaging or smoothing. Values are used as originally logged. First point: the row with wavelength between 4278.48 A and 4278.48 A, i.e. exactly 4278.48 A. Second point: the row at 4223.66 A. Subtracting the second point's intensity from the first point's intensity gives -4.9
